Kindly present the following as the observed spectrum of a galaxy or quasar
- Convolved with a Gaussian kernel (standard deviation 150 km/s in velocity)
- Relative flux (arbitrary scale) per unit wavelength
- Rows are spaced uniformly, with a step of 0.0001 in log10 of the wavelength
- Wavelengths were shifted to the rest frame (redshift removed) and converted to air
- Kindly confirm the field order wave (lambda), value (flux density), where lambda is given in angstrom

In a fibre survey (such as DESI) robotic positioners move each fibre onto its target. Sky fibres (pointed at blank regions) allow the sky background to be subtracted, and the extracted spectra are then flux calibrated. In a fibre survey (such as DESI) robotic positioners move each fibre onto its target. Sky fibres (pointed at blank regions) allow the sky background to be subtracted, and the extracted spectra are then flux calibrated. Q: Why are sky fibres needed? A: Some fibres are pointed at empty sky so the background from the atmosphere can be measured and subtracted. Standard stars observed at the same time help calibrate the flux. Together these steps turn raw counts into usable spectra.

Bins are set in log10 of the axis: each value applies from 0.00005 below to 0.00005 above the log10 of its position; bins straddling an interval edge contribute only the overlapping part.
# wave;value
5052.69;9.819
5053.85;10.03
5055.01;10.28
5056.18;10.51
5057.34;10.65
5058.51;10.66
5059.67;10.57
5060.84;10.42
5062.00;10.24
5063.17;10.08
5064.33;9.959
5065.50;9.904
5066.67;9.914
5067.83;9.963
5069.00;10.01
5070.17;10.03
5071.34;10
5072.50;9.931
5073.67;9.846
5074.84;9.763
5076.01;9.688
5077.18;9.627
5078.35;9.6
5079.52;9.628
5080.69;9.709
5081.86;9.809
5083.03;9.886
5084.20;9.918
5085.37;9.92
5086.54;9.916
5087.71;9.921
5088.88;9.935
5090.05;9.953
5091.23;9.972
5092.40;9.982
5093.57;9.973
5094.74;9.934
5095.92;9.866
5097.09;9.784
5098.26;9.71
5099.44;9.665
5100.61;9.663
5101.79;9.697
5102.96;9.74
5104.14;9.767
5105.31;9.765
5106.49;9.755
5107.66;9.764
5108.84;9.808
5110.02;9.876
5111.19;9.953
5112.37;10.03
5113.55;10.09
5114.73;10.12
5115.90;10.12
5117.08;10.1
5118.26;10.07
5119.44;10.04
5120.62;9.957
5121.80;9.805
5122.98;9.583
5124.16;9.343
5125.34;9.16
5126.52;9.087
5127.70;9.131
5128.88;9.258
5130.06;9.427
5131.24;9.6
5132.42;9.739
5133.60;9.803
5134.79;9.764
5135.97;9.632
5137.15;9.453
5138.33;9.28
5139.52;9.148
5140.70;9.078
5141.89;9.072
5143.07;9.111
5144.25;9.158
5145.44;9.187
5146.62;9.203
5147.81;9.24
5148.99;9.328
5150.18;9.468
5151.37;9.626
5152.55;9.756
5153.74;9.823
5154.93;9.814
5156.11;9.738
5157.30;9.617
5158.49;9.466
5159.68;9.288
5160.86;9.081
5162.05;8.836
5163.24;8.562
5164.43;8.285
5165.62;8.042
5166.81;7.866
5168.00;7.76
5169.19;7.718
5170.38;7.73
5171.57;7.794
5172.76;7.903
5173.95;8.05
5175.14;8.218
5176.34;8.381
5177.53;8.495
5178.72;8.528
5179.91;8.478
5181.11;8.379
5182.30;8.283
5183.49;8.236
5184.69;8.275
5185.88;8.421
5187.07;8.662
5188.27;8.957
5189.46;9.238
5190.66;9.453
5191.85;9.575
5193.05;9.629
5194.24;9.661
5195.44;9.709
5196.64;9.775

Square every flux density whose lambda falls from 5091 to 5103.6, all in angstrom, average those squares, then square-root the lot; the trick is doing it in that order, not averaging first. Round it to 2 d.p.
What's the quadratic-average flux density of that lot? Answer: 9.82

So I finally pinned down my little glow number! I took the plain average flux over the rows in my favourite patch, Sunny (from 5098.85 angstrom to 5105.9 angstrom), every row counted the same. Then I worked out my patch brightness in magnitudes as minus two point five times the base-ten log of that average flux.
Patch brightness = -2.47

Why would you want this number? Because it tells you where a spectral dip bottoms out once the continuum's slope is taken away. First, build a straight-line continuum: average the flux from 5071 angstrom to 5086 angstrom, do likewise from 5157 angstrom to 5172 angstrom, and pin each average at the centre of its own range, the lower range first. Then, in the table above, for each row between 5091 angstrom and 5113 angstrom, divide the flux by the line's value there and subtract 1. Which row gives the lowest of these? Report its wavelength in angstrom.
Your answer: 5099.44 angstrom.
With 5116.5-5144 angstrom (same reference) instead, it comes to 5126.52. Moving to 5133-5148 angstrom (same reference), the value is 5140.70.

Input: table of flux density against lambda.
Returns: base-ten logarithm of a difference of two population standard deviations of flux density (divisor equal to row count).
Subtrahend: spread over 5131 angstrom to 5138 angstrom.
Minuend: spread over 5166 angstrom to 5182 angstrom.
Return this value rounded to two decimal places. -0.72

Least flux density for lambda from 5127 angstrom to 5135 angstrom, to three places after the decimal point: 9.131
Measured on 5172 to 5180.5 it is 7.903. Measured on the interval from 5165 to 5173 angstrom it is 7.718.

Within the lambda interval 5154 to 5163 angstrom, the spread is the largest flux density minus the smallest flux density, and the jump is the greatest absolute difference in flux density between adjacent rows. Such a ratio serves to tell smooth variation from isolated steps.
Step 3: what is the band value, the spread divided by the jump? 4.0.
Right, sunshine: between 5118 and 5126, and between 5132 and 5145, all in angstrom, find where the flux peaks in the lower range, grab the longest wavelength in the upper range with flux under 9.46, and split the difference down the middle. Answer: 5131.3 angstrom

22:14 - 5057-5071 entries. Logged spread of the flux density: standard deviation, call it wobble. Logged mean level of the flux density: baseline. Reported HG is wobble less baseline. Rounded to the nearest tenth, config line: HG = -9.9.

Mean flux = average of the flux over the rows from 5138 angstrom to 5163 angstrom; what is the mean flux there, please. 9.3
